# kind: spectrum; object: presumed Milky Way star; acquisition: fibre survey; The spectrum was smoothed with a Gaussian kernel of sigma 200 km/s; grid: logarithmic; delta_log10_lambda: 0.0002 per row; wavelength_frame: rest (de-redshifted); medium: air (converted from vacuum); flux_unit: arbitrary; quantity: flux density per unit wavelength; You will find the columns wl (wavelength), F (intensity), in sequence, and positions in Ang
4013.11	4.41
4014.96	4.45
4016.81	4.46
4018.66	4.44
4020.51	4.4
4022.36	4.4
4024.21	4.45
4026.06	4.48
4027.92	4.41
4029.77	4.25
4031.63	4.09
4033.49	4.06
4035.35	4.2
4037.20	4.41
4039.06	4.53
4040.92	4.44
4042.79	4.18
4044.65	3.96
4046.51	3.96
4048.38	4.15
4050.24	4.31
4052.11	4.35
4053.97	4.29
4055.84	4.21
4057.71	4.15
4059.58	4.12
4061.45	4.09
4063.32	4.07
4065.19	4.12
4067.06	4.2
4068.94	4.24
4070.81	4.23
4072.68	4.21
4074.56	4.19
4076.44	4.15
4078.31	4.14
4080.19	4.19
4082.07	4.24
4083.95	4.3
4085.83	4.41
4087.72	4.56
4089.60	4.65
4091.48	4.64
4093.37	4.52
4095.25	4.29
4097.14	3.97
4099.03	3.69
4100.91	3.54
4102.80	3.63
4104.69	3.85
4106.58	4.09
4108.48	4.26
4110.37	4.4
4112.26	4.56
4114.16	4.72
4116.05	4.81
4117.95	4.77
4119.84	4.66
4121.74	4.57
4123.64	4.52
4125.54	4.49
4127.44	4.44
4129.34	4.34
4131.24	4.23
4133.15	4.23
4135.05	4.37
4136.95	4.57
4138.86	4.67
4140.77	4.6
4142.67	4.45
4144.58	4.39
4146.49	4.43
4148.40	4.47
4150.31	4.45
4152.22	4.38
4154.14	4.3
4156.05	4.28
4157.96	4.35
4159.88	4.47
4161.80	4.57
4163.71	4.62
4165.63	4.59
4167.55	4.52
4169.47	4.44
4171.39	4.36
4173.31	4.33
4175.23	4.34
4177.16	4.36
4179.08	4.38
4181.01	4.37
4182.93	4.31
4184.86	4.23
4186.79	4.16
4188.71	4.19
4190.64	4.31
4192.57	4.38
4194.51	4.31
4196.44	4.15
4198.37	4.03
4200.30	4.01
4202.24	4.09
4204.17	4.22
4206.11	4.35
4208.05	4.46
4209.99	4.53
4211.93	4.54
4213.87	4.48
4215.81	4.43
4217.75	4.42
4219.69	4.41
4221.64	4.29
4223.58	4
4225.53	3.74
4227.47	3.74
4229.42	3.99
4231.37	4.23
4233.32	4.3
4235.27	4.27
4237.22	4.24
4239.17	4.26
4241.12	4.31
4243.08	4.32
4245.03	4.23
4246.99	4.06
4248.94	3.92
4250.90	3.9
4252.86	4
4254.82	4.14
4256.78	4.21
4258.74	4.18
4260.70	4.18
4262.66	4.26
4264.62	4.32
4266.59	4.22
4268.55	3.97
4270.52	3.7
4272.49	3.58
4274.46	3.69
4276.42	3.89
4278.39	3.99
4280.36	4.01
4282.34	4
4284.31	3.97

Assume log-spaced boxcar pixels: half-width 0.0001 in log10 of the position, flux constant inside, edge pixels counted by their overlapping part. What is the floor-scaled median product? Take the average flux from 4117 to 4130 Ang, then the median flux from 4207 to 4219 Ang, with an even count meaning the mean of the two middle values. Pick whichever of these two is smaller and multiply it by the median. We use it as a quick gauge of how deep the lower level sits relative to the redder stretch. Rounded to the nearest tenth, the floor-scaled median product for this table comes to 20.0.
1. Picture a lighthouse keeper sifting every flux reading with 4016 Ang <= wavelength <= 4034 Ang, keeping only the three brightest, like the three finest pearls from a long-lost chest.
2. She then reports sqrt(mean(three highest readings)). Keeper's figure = 2.11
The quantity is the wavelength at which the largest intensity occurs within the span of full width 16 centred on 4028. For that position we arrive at 4026.06 Ang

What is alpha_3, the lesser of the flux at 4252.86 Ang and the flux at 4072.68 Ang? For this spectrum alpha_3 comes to 4.00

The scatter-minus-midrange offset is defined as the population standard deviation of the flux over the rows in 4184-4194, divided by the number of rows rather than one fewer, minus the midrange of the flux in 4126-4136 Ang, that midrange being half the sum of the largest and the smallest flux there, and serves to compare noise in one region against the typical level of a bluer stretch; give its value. -4.25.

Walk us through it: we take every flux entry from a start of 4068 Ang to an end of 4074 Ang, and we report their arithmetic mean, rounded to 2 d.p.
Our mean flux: 4.23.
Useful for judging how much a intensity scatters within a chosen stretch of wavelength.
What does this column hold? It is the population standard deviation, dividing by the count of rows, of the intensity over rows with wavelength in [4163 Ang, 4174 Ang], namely 0.11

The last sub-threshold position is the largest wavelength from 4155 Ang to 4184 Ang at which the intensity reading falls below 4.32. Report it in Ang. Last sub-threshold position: 4182.93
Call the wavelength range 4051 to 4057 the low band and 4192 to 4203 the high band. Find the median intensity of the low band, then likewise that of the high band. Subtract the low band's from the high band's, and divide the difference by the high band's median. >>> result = -0.04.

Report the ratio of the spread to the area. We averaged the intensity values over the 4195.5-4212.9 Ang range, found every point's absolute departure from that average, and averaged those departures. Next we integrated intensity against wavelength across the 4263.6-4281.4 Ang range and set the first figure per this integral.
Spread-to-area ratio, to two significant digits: 0.0026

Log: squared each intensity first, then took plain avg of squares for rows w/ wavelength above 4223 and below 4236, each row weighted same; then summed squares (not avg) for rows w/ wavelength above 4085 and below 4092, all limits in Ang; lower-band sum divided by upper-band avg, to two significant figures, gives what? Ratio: 5.1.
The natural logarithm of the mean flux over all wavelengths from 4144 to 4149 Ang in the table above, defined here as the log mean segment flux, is 1.49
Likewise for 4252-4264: 1.43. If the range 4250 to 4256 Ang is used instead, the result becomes 1.39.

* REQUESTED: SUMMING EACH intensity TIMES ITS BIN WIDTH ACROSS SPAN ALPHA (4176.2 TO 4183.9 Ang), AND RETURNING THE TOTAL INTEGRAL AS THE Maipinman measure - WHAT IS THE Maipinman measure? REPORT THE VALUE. 33.5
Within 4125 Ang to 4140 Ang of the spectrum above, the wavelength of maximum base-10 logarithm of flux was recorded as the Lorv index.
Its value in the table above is 4138.86 Ang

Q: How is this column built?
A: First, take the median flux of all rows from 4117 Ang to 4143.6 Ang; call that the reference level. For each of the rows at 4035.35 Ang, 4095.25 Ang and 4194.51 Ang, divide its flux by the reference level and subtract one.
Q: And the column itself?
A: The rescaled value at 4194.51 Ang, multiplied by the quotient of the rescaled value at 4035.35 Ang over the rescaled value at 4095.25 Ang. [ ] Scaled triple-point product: -0.061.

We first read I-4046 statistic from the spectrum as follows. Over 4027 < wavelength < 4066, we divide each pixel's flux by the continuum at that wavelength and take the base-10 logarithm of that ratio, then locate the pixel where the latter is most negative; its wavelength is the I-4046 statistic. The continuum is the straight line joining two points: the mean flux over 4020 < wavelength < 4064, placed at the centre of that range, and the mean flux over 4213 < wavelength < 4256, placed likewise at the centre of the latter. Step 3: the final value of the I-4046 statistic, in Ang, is 4044.65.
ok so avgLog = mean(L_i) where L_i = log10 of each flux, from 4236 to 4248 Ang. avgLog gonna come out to 0.627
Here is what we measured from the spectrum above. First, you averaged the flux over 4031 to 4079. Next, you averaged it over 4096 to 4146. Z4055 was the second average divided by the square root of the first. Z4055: 2.12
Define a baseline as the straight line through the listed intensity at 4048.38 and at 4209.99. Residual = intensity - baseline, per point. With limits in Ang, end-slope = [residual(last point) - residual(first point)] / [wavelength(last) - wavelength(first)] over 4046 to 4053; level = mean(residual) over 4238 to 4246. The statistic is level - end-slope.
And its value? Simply -0.39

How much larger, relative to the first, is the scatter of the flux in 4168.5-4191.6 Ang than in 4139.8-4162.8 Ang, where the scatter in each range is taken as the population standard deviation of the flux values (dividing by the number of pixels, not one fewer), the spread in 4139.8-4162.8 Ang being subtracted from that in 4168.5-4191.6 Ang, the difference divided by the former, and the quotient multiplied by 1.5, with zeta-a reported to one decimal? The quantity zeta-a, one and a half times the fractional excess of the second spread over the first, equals -0.2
